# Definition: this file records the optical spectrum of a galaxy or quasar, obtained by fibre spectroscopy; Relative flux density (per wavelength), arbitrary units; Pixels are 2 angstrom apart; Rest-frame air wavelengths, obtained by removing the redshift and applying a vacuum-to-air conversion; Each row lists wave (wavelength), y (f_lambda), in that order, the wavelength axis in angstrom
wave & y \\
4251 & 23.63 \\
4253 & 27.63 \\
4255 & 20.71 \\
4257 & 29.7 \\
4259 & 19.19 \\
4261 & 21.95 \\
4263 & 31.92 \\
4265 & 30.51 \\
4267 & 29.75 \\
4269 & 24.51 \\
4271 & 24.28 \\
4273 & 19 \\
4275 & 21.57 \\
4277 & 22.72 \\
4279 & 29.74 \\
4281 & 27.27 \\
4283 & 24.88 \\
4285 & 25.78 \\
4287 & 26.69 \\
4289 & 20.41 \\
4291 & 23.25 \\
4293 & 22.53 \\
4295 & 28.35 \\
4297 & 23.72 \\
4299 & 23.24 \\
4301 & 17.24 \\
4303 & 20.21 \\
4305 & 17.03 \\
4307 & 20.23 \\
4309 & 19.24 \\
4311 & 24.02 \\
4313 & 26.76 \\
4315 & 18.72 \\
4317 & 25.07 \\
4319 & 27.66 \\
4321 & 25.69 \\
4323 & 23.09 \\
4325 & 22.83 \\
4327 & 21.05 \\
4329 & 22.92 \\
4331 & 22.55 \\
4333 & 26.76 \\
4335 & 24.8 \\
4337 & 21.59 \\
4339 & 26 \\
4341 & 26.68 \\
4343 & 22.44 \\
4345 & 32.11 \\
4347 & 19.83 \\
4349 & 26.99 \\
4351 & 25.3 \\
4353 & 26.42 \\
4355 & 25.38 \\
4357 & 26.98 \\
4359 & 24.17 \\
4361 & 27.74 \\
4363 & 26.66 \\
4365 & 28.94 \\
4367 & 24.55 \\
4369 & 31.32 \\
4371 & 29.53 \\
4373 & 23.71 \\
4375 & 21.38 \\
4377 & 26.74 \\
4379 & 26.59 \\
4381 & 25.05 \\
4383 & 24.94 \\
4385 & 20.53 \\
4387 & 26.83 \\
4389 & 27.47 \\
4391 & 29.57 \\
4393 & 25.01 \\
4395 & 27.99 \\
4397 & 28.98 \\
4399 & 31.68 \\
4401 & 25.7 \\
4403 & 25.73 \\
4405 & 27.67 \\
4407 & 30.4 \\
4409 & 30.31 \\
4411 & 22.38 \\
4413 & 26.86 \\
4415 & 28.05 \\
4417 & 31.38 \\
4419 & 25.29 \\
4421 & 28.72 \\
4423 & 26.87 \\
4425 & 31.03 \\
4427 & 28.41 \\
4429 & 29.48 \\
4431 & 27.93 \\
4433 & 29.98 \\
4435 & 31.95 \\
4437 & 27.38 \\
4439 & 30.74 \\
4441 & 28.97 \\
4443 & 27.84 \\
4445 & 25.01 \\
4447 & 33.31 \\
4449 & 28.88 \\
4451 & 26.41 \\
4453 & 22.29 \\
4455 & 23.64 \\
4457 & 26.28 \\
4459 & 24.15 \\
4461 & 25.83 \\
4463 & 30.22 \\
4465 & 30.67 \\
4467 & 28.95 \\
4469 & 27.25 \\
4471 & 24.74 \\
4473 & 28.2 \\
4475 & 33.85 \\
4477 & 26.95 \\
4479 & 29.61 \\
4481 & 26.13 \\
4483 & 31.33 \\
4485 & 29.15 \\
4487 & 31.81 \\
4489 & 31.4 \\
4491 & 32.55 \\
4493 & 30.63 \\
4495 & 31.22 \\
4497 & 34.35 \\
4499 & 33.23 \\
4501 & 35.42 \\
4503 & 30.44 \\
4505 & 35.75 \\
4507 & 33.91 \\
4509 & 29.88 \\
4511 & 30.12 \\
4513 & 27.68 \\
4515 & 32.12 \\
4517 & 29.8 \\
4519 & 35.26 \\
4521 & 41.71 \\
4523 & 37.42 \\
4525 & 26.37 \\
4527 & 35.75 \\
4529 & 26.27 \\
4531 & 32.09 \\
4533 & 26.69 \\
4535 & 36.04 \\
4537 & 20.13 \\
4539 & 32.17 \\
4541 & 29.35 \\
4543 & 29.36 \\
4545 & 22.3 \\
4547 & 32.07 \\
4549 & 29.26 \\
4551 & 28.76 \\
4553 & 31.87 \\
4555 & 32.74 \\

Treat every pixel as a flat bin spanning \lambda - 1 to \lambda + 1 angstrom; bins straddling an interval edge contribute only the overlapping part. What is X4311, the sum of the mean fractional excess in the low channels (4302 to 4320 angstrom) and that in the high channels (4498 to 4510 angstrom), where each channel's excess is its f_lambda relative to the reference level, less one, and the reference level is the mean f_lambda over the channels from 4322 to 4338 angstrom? 0.38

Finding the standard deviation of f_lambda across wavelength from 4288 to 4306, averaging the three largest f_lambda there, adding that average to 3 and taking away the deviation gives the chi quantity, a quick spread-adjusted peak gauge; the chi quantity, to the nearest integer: 25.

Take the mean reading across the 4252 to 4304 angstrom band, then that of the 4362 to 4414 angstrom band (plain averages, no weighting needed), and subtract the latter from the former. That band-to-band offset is -2.3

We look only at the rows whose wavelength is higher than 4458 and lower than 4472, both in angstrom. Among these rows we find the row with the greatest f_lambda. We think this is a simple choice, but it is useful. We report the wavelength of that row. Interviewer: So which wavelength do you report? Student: 4465 angstrom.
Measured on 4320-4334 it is 4333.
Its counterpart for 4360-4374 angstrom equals 4369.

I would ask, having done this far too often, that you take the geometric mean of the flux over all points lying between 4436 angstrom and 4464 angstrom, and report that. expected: 27.1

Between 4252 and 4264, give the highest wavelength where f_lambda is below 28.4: 4261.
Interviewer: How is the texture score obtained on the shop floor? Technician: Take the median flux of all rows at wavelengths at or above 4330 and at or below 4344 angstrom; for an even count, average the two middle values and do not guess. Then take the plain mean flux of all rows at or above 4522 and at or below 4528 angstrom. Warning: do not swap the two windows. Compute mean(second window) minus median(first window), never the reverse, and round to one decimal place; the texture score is 8.4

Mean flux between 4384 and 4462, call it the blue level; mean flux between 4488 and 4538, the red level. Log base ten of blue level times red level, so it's 2.94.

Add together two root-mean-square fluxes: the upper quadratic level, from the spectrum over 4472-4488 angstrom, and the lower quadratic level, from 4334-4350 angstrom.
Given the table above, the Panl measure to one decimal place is 55.0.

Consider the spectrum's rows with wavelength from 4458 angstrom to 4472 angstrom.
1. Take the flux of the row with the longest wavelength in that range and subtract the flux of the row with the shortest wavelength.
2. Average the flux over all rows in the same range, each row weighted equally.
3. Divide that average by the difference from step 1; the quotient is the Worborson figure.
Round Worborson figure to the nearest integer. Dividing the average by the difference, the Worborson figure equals 46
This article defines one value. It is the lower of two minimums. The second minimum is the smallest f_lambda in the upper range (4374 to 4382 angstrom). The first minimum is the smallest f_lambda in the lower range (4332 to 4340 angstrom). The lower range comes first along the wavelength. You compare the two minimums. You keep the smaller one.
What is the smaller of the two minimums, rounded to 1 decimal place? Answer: 21.4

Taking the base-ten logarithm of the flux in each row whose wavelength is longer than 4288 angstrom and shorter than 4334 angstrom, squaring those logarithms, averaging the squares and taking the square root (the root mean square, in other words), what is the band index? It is 1.354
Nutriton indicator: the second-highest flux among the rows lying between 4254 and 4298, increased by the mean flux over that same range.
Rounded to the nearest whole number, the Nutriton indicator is 55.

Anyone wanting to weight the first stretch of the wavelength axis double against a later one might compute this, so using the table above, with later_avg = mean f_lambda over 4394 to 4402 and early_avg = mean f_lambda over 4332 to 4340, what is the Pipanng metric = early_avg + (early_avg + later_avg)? 78.2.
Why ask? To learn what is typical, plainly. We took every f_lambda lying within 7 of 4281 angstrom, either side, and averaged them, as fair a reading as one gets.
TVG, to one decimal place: 25.5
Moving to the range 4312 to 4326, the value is 24.3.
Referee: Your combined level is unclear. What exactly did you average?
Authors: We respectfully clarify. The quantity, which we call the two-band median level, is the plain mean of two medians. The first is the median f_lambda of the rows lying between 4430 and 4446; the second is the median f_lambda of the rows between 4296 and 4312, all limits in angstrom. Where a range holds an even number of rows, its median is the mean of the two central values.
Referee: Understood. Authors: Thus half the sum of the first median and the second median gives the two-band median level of 24.3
